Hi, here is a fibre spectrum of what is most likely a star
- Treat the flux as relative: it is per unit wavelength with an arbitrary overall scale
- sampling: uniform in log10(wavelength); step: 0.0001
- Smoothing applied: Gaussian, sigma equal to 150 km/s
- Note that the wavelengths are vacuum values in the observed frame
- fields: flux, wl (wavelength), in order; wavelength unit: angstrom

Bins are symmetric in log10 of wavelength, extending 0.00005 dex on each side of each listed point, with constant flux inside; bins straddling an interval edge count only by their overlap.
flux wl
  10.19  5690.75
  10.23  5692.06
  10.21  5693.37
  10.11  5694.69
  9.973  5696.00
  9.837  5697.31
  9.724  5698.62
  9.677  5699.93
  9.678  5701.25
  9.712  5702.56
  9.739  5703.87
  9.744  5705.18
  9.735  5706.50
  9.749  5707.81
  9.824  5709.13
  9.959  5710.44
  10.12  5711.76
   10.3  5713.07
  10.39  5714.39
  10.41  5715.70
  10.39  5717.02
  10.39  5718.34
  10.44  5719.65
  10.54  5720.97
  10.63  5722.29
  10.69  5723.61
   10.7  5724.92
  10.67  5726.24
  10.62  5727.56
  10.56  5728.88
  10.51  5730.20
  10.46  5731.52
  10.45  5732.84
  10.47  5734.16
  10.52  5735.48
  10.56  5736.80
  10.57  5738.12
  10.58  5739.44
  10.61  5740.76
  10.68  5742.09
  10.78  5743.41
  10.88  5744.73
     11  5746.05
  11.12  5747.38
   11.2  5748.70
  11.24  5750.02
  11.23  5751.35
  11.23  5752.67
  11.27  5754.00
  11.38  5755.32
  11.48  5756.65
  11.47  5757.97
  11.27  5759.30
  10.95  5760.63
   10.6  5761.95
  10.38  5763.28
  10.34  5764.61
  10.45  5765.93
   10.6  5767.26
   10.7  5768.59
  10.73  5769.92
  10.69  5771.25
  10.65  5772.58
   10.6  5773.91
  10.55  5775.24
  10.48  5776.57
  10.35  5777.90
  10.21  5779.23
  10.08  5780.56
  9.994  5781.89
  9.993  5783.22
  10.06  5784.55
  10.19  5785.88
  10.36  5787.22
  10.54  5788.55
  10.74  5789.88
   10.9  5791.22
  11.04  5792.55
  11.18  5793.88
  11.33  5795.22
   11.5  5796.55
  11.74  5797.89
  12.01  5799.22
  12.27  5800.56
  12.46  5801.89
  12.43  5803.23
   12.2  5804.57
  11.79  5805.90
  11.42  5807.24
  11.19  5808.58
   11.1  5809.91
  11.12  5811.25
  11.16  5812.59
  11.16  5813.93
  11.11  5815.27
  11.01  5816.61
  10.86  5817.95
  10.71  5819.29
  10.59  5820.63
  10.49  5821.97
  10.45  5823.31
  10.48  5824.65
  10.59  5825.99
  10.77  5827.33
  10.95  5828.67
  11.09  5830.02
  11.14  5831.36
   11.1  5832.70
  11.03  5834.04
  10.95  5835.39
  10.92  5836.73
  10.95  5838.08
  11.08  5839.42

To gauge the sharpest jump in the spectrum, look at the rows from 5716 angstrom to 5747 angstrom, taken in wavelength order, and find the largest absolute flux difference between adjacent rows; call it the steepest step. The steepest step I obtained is 0.120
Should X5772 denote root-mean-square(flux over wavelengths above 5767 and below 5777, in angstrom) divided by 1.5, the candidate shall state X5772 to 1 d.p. 7.1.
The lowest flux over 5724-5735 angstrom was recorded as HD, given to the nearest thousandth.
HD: 10.450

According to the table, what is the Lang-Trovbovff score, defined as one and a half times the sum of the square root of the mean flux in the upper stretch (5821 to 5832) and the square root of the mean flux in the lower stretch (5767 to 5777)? 9.8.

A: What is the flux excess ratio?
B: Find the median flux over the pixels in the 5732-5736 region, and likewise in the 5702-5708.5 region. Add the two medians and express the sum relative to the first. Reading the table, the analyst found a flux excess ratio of 1.93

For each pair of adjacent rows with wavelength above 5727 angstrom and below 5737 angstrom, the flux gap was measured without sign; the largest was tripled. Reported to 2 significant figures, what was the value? 0.18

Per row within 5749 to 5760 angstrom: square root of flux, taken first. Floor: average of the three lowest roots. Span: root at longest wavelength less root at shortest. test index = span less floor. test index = -3.35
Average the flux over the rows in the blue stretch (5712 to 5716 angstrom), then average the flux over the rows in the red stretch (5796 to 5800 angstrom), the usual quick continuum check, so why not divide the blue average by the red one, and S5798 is 0.88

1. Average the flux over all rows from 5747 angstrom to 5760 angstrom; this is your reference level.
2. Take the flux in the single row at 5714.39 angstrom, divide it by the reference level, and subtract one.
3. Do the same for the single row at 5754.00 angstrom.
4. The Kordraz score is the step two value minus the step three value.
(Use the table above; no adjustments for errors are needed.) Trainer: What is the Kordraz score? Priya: -0.078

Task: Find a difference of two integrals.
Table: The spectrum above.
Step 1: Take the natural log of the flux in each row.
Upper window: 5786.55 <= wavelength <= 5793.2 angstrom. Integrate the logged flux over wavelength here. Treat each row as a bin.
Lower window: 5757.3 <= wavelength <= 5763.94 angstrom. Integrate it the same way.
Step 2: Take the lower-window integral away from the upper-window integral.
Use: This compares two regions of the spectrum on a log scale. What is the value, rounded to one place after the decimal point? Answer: -0.1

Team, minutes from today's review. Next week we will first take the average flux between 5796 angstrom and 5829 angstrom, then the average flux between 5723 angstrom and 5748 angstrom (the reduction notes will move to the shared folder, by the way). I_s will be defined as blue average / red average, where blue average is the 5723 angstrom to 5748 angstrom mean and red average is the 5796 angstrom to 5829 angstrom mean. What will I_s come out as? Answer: 0.95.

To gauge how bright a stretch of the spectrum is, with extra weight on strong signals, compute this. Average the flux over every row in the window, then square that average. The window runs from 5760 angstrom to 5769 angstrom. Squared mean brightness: 112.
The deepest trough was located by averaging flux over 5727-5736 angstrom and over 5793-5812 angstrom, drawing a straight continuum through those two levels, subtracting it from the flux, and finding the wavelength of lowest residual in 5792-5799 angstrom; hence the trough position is 5792.55 angstrom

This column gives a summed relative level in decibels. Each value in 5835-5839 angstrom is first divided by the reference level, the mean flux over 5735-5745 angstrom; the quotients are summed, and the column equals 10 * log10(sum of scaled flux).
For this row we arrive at 4.89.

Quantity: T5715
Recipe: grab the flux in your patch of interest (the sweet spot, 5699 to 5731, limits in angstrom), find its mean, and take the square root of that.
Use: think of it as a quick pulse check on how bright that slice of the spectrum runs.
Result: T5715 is 3.20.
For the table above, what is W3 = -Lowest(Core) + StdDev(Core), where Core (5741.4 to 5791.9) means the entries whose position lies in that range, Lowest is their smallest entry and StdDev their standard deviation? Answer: -9.6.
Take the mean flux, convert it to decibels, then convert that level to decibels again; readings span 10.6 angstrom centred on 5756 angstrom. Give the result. 10.22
